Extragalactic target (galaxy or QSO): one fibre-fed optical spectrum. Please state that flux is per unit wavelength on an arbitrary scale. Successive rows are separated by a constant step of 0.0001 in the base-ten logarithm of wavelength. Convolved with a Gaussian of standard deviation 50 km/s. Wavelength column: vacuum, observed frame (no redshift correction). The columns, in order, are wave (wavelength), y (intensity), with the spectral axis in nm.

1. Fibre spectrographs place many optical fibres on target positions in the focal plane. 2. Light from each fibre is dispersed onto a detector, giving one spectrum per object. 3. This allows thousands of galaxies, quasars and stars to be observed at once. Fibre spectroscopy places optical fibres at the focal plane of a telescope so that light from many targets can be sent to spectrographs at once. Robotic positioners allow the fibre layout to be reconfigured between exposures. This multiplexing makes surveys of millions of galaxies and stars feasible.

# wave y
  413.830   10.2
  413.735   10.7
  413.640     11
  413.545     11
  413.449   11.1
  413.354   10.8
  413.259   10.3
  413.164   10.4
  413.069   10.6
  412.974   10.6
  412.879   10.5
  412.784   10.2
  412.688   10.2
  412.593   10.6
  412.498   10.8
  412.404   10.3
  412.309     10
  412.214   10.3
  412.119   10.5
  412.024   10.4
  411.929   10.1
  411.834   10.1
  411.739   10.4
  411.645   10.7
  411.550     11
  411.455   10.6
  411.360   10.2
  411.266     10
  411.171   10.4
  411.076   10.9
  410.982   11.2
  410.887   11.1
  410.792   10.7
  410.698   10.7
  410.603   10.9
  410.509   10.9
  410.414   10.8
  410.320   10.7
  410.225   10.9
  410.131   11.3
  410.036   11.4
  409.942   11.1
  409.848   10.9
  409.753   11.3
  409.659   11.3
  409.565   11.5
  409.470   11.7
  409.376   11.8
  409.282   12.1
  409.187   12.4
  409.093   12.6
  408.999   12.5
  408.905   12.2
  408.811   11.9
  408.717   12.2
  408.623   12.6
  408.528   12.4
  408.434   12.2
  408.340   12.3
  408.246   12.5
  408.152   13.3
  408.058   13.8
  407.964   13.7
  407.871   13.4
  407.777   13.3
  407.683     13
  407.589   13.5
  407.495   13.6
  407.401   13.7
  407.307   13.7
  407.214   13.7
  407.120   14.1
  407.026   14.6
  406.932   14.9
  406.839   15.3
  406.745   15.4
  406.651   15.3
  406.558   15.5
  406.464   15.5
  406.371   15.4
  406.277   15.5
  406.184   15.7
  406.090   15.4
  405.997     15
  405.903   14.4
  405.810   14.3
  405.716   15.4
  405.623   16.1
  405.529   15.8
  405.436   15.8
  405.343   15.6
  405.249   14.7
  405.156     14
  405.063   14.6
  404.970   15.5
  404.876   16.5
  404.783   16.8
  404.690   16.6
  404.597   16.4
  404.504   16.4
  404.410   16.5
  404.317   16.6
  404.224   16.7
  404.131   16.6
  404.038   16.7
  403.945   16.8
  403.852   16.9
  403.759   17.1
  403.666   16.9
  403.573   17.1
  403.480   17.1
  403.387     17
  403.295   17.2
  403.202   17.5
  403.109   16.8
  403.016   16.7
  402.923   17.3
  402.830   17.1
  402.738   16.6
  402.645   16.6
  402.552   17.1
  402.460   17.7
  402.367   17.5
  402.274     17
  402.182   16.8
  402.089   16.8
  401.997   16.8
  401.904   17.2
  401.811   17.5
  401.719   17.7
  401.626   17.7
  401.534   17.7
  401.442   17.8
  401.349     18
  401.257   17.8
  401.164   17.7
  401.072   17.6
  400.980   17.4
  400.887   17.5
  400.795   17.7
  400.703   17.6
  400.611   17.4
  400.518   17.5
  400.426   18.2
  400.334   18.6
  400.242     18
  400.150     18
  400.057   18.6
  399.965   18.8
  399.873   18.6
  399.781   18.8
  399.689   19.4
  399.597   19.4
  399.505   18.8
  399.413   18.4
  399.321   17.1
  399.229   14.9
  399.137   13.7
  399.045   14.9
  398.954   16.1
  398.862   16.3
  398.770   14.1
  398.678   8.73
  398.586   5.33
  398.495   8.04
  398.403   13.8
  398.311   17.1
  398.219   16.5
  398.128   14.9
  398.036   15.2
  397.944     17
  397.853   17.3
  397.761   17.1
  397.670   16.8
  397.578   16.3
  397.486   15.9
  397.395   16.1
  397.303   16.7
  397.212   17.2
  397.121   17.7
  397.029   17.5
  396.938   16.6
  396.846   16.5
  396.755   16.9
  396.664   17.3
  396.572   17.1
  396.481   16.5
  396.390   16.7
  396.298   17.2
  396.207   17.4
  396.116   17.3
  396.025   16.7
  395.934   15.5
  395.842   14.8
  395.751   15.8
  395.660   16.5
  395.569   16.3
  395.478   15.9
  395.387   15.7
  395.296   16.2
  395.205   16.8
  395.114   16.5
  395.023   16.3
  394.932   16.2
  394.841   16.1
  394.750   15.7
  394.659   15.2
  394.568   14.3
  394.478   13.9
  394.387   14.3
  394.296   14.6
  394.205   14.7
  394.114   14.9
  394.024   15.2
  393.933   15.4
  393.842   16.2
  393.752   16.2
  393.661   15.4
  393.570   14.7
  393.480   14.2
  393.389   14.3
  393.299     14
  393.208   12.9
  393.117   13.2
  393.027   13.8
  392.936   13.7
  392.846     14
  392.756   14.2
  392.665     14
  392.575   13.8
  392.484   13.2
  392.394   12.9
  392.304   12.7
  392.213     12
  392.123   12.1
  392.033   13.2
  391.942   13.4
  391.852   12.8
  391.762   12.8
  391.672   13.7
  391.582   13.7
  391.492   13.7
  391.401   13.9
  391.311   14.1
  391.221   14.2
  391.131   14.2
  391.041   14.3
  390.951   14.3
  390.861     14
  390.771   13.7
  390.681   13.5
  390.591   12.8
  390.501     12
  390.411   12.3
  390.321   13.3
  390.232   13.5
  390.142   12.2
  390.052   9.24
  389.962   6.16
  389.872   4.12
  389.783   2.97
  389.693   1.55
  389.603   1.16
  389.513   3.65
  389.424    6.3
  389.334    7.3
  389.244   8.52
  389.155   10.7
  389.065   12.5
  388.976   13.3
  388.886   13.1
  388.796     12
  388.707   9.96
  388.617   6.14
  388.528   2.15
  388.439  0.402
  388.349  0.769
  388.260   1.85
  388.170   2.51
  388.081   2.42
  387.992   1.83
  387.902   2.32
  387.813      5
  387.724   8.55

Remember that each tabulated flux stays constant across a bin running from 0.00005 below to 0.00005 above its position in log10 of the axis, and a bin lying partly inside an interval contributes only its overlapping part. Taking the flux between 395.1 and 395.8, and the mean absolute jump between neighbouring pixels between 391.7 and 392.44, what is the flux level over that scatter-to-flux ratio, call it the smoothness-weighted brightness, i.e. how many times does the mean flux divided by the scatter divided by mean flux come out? 634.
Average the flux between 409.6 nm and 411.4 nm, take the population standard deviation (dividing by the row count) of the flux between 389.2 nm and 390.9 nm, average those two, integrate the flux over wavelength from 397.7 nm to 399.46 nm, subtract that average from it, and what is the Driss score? 18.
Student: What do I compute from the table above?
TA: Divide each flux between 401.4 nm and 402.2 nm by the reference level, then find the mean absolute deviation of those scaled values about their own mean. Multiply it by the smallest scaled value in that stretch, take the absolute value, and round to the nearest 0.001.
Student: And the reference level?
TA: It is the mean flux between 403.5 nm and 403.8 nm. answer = 0.022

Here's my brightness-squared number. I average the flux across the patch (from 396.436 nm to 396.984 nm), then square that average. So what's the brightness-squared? 283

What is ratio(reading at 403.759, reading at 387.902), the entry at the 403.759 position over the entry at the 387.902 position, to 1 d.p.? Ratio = 7.4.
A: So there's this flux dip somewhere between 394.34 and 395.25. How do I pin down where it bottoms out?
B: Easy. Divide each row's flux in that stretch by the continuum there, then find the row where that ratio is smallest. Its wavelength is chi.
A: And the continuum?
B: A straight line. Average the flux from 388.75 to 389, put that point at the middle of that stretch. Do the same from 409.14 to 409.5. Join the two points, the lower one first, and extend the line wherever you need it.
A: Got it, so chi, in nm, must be 394.478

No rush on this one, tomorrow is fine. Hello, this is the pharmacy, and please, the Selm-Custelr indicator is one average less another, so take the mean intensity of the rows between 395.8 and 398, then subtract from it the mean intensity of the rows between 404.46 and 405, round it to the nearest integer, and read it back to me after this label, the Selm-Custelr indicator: 0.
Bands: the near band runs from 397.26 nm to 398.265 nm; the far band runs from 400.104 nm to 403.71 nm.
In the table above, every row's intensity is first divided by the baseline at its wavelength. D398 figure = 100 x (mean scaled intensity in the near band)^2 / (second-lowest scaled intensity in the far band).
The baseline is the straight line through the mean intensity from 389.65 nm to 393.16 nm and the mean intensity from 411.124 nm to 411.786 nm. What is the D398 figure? 132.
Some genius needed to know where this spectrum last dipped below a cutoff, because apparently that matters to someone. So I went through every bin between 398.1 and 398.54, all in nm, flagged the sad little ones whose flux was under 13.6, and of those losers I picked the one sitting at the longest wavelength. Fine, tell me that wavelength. 398.495 nm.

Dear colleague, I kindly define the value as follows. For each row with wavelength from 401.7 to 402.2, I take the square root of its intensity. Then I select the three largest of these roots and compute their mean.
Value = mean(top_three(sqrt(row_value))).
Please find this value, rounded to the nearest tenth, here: 4.2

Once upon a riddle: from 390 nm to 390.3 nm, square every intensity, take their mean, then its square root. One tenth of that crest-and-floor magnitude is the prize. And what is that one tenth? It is 1.18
